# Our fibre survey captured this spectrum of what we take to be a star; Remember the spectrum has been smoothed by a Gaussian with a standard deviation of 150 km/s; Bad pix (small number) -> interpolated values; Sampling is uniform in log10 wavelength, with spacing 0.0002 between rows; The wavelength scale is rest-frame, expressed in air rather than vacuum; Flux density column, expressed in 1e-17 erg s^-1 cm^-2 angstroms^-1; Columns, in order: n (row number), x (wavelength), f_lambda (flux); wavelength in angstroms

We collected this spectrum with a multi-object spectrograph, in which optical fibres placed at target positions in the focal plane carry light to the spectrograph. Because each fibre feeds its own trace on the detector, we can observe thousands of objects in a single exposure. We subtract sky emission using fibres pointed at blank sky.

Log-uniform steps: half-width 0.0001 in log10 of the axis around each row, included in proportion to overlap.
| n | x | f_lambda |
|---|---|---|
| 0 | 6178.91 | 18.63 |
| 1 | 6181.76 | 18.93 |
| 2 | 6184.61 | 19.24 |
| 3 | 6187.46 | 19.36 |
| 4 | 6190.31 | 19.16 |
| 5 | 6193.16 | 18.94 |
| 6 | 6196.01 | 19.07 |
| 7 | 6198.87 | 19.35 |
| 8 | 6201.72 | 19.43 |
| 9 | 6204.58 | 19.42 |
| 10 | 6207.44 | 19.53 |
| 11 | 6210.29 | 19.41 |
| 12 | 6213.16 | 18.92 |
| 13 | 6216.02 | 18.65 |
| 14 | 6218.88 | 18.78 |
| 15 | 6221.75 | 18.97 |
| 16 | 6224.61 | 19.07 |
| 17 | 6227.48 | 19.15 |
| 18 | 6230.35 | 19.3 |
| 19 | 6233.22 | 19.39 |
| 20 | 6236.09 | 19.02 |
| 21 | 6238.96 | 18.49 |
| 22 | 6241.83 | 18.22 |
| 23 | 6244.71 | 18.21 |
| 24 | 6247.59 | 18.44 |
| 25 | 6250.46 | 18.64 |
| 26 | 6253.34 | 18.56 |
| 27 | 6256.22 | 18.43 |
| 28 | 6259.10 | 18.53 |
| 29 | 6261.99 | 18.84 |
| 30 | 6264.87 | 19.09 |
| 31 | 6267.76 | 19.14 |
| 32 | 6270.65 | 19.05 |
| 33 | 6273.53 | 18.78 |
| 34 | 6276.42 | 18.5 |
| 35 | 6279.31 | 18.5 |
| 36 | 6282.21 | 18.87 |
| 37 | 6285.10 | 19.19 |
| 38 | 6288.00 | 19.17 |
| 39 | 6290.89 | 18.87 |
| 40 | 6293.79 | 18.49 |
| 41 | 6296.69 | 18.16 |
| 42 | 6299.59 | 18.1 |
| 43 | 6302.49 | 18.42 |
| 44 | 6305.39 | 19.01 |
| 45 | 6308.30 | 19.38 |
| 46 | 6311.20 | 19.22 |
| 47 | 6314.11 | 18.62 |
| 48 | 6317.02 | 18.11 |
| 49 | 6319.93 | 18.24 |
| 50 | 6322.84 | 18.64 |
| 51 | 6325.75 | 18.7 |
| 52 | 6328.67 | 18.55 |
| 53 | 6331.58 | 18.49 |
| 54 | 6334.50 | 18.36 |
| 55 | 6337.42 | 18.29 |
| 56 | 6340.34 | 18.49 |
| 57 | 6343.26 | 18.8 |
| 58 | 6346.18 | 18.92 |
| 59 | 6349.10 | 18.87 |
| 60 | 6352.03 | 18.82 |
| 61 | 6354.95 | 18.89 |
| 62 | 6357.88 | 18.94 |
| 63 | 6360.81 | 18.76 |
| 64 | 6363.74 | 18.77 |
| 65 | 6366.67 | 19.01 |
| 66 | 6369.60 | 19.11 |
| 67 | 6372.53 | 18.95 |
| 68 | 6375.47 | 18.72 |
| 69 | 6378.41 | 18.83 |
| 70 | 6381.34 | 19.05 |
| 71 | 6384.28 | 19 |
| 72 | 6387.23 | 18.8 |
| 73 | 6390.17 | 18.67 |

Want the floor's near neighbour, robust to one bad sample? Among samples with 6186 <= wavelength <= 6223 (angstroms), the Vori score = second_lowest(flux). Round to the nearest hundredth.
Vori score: 18.78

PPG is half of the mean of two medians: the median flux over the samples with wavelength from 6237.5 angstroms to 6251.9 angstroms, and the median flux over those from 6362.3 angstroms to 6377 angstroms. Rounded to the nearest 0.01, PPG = 9.35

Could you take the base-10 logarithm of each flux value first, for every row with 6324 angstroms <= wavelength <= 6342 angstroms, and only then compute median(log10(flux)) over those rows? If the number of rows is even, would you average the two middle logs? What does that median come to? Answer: 1.27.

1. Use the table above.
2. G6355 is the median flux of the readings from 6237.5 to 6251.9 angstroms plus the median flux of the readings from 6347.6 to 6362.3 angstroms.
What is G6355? 37.3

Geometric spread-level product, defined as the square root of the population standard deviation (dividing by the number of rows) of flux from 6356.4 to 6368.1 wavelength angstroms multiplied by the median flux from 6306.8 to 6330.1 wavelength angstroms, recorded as 1.4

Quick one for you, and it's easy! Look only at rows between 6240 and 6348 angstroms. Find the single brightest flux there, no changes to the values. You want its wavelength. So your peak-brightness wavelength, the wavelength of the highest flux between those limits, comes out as 6308.30 angstroms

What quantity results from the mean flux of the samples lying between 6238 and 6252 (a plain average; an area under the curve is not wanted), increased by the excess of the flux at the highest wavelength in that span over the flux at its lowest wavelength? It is 18.55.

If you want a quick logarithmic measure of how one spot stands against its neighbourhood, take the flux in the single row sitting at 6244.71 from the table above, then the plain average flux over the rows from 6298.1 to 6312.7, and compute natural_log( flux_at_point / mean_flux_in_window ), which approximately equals -0.033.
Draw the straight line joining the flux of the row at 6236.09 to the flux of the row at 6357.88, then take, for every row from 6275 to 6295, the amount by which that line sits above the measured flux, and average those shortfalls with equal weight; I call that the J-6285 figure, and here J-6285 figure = 0.19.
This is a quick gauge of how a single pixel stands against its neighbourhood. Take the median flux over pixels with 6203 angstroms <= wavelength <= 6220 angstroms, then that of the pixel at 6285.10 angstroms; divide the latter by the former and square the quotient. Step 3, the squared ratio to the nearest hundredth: 1.00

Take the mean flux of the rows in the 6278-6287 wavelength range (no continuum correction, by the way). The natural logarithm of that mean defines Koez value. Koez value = 2.937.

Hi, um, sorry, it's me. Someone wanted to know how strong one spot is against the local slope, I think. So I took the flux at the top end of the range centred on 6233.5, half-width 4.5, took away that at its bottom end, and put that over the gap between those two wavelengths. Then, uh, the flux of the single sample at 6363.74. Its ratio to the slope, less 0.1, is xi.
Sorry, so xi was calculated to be -385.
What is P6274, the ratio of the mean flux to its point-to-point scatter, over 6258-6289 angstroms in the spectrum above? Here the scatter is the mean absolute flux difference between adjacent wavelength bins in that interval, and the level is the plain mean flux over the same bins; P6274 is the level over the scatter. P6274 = 96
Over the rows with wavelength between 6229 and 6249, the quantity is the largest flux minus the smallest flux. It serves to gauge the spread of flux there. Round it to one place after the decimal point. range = 1.2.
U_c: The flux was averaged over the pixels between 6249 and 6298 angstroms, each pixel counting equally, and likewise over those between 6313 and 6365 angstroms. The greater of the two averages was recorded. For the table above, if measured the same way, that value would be 18.8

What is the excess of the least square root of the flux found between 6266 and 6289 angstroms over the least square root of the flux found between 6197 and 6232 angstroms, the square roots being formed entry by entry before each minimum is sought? -0.017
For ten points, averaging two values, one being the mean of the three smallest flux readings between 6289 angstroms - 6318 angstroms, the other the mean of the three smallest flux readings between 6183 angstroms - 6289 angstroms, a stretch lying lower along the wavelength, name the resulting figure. 18.2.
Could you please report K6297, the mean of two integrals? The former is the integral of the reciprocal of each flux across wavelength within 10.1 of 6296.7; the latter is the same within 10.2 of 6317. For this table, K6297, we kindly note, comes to 1.09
